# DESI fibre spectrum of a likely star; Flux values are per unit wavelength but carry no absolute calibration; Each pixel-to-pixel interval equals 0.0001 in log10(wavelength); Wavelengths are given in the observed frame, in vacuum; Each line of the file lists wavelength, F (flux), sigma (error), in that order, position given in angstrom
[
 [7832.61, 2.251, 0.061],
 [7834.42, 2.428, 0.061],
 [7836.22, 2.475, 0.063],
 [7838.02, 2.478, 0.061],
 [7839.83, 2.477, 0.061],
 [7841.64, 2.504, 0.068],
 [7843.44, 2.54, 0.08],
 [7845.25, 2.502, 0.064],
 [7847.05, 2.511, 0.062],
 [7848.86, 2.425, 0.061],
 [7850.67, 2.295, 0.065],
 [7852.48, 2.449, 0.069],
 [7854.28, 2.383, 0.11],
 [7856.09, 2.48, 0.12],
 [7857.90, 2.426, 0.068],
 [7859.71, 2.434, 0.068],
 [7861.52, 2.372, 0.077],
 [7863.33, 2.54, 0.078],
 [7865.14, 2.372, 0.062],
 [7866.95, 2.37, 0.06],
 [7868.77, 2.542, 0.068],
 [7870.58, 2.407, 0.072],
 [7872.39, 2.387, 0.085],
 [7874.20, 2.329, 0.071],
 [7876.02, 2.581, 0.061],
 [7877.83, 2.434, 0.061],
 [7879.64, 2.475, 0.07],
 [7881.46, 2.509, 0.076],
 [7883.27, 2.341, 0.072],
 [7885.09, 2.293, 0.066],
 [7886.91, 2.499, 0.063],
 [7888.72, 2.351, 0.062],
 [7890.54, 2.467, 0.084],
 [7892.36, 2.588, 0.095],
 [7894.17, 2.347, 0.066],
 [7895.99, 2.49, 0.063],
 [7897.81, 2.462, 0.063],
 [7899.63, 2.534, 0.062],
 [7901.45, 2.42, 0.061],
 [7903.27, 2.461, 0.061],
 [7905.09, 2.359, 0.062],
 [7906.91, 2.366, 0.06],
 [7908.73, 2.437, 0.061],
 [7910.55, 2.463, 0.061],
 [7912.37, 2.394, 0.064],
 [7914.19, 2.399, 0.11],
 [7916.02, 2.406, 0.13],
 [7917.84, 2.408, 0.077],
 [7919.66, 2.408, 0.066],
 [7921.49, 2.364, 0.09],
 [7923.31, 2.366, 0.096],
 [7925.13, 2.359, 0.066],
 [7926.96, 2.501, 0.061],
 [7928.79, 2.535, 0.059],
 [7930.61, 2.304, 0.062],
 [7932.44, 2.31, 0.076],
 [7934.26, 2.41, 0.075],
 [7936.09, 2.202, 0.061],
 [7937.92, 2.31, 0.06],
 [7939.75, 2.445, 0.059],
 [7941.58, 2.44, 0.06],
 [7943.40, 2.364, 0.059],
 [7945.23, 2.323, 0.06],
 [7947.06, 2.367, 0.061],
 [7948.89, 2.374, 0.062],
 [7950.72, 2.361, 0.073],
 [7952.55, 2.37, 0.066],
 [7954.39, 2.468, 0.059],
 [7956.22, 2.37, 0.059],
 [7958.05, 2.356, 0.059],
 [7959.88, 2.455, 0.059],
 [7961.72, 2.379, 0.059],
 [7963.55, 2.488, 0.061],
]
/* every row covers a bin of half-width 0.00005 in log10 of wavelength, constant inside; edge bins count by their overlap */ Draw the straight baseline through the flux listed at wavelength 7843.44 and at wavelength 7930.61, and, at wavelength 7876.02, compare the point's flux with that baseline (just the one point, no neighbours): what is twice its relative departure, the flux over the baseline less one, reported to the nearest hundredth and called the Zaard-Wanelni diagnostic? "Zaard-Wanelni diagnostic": 0.11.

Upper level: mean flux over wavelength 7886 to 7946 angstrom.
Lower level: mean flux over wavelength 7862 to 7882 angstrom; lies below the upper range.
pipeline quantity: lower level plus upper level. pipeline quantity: 4.86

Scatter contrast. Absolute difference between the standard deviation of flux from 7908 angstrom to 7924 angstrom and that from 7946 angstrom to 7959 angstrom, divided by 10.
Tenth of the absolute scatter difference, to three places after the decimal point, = 0.001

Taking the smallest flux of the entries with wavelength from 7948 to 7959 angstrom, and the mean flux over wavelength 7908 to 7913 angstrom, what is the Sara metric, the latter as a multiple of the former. 1.03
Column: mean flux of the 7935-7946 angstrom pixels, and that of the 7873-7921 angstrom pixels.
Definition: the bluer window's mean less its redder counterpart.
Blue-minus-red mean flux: 0.08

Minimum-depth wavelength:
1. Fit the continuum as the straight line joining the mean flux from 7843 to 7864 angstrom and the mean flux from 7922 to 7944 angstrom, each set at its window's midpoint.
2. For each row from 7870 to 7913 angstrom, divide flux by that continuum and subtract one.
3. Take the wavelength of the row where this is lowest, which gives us 7885.09 angstrom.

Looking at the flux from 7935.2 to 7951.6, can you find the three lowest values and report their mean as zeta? 2.278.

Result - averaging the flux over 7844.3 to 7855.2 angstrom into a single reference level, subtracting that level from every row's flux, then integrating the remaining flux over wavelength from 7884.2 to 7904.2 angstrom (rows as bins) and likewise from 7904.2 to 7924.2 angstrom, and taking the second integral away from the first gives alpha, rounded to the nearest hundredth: 0.99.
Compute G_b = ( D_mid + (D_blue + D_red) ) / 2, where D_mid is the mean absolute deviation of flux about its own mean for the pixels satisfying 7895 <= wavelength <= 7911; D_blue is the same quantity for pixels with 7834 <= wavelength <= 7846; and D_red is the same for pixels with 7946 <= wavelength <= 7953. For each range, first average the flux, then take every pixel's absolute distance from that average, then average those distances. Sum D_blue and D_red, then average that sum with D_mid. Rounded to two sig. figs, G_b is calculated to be 0.036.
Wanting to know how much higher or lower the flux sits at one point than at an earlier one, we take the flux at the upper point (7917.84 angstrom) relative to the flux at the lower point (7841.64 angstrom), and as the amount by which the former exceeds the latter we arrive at -0.10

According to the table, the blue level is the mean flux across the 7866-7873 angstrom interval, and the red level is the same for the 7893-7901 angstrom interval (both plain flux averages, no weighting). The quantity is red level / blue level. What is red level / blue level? 1.01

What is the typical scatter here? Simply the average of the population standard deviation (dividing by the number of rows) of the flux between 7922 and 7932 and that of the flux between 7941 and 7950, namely 0.063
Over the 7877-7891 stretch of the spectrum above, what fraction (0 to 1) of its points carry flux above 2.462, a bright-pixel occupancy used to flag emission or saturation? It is 0.50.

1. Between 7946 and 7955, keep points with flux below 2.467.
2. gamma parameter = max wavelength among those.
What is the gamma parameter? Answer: 7952.55 angstrom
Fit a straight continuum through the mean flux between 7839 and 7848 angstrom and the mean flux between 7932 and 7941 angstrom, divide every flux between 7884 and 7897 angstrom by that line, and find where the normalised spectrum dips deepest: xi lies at 7885.09 angstrom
